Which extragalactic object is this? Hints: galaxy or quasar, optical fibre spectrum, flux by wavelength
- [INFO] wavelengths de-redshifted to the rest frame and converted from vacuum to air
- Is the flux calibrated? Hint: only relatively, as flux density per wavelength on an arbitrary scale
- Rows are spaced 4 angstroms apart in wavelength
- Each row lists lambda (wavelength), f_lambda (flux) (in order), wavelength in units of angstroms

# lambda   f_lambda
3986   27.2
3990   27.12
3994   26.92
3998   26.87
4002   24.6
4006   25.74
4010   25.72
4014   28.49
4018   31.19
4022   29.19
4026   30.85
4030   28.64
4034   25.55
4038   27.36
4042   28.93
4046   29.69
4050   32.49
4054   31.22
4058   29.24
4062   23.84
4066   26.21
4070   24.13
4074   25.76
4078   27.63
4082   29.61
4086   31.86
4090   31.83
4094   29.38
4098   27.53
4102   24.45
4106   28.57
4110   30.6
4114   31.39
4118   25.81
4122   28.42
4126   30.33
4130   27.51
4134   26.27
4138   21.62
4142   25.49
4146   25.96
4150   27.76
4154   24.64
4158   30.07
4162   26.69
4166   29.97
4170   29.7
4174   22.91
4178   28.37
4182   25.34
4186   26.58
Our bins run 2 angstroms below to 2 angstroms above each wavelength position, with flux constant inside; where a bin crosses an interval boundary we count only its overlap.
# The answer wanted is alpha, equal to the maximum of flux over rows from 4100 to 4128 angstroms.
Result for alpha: 31.39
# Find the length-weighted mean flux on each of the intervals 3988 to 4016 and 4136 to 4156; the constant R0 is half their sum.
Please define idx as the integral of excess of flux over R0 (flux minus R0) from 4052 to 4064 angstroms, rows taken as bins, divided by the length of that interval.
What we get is 2.3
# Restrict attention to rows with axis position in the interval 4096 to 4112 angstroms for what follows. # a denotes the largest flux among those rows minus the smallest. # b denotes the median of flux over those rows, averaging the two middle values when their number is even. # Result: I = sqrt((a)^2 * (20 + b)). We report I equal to 43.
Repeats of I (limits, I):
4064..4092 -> 53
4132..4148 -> 31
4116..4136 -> 31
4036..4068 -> 61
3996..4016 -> 26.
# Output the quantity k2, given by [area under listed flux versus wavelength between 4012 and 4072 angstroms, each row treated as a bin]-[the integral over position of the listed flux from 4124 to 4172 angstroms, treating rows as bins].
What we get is 404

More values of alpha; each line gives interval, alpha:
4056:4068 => 29.24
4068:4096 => 31.86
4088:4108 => 31.83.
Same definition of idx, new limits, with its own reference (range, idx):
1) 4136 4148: -1.4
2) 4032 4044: 1.5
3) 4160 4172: 3.0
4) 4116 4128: 2.4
